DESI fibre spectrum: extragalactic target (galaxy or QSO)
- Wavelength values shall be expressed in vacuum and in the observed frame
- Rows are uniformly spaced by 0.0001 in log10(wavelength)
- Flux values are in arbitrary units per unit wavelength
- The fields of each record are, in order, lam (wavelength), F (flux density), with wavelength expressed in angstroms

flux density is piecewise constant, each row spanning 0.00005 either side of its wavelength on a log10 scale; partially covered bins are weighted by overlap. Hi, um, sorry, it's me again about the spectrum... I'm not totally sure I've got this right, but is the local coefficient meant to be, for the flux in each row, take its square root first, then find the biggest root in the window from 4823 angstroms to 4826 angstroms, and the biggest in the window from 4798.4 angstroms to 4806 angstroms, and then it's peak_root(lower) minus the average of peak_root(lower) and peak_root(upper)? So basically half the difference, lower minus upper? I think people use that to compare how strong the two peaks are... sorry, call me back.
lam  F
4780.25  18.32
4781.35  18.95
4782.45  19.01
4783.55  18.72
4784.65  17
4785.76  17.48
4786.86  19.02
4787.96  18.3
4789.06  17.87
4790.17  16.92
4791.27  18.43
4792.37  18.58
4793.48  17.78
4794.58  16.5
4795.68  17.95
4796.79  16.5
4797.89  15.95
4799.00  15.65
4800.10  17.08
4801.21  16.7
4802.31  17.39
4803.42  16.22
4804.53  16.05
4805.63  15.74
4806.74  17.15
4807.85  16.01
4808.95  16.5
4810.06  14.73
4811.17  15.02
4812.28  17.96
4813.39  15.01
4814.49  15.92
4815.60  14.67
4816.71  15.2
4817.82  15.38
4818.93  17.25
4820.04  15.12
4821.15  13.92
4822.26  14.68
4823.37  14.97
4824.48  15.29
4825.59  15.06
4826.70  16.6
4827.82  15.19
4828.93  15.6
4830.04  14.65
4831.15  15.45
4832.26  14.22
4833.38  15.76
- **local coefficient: 0.13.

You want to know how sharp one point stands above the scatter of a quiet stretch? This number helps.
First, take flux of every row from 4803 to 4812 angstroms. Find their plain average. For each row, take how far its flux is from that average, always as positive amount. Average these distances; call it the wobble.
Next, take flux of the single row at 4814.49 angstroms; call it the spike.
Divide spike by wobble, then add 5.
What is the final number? 33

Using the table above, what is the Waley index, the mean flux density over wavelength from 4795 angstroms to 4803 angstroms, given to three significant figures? 16.7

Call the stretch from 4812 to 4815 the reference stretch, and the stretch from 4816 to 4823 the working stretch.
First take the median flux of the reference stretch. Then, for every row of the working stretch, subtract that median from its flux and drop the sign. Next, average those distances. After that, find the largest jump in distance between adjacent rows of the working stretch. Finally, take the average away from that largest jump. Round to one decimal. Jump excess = 0.1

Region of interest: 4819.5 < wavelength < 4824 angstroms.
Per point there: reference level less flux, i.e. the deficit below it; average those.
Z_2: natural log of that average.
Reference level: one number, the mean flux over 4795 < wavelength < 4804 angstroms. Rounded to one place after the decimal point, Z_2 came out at 0.7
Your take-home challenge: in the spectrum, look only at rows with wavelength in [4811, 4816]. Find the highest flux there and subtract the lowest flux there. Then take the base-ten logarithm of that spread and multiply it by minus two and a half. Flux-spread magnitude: -1.3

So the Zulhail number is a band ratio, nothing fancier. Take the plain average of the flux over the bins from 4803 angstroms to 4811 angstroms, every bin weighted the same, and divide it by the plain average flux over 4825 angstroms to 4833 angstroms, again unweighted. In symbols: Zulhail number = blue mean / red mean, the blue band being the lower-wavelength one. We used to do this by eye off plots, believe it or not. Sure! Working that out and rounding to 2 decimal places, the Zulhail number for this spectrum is 1.05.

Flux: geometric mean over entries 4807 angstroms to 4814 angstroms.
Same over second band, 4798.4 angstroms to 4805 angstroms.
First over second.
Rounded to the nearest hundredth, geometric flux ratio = 0.96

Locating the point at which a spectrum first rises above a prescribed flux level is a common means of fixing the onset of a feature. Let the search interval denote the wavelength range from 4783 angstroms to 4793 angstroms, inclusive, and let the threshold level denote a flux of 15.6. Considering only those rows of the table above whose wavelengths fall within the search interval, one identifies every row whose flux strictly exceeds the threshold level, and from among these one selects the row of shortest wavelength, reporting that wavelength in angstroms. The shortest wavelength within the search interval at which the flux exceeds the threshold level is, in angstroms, 4783.55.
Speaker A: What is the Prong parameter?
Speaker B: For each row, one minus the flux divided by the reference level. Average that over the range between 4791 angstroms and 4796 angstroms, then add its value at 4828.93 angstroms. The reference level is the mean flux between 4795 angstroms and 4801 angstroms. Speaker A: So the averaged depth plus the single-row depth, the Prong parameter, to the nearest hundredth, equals -0.01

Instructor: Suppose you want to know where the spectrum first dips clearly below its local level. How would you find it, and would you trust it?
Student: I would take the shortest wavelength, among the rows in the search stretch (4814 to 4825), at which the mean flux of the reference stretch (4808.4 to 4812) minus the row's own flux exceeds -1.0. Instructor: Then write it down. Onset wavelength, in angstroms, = 4814.49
